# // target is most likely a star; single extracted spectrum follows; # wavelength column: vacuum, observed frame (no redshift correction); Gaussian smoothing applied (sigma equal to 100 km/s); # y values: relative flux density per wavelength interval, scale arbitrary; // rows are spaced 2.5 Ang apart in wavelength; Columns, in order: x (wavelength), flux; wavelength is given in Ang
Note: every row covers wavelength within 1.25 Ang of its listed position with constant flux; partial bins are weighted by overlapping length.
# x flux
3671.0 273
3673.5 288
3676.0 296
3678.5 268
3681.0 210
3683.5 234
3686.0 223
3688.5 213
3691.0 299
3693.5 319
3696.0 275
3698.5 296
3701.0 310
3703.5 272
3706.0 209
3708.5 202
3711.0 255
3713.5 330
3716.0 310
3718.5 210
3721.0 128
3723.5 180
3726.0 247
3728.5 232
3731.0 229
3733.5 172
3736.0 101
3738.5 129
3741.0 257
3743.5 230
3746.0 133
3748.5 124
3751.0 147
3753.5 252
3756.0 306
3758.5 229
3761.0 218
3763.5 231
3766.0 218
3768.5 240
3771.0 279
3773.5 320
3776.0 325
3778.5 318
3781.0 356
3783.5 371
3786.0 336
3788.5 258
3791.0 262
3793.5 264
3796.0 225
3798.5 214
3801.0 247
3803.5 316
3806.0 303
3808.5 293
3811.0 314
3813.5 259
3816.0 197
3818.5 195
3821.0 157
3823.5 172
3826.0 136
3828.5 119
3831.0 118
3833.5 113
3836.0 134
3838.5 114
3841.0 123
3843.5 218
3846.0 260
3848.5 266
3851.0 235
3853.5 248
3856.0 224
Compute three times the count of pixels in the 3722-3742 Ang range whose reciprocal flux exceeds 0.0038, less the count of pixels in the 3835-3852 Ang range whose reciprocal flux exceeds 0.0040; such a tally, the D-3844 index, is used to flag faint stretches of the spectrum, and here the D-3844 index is 19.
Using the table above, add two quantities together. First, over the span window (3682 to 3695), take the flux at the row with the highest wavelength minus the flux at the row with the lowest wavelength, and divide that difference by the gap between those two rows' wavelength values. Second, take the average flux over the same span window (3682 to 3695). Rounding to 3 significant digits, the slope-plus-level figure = 266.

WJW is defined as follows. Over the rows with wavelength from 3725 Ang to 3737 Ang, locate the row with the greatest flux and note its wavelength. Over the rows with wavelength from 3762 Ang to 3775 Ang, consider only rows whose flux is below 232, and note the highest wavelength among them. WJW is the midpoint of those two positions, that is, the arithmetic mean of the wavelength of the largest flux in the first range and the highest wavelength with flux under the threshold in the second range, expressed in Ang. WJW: 3746.0 Ang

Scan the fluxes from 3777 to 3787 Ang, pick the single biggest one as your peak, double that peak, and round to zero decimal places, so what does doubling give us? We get 742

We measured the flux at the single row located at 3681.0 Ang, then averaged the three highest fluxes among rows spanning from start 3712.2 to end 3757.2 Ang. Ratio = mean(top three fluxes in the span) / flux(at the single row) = 1.50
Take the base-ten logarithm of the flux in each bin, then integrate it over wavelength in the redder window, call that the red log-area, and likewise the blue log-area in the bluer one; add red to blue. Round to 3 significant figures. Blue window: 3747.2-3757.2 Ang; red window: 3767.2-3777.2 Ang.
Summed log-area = 47.5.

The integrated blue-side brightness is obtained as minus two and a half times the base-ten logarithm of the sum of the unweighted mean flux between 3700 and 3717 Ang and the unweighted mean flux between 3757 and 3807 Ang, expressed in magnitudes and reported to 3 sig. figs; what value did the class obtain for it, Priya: -6.84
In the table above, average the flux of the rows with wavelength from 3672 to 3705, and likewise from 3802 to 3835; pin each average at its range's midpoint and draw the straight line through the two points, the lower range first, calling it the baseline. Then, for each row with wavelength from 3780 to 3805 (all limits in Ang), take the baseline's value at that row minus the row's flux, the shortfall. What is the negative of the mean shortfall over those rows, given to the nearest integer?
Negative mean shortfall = 65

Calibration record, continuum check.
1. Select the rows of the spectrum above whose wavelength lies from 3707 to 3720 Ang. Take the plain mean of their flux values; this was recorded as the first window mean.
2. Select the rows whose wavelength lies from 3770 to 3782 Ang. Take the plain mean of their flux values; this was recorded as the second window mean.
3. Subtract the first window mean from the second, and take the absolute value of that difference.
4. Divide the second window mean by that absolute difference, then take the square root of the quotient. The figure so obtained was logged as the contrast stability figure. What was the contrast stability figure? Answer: 2.3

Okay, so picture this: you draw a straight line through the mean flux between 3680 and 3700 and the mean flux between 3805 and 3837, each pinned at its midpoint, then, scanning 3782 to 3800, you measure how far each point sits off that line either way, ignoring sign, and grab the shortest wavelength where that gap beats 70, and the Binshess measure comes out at 3783.5 Ang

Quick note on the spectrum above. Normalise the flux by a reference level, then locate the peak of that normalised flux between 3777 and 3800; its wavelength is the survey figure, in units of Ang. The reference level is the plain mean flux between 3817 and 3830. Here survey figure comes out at 3783.5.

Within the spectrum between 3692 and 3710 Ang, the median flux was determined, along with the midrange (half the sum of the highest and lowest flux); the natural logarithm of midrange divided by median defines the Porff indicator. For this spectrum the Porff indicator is -0.05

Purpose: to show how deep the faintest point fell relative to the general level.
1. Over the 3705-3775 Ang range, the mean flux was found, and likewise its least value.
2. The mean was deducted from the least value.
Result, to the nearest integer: -118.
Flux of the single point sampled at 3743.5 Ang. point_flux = 230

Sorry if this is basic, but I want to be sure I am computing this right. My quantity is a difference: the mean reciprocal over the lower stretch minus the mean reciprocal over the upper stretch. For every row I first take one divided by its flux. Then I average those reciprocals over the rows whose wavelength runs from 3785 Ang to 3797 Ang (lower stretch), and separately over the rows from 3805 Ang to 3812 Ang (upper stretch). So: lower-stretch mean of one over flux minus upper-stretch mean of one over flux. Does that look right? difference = 0.000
